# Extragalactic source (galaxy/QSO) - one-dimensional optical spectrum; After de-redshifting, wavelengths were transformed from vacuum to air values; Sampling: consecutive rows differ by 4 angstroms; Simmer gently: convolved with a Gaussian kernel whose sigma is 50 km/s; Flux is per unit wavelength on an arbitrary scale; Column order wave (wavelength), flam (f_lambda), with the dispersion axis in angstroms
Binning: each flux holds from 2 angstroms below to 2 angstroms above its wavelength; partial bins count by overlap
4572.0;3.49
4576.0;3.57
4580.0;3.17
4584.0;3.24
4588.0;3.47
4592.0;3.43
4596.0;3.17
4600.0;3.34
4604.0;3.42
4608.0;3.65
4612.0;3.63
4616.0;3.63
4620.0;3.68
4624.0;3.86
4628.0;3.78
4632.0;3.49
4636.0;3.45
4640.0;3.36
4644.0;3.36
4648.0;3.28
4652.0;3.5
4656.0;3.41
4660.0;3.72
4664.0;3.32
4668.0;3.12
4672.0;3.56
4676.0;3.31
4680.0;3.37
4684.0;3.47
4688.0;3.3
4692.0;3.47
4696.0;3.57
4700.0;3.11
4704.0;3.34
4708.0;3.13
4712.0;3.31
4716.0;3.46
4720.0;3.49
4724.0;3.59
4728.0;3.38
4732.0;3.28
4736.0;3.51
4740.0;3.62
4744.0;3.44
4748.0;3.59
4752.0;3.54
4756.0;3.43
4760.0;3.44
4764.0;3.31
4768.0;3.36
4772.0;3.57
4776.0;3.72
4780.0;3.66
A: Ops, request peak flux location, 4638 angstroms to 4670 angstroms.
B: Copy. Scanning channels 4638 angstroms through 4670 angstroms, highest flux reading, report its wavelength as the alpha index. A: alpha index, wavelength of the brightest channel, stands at 4660.0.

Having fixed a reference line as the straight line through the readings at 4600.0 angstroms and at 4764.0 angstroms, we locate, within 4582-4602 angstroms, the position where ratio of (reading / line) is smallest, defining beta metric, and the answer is 4596.0 angstroms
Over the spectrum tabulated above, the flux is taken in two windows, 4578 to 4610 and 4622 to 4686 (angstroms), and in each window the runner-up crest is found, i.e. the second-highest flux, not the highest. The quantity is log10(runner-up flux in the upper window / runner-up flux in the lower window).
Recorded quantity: 0.037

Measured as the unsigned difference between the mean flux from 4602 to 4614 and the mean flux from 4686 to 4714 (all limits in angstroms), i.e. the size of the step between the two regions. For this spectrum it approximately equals 0.25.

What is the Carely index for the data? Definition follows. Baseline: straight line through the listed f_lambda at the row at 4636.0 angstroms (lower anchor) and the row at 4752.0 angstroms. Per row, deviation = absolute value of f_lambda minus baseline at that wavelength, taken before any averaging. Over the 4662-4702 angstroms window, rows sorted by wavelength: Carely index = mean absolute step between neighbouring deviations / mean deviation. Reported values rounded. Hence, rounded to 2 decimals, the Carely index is 1.01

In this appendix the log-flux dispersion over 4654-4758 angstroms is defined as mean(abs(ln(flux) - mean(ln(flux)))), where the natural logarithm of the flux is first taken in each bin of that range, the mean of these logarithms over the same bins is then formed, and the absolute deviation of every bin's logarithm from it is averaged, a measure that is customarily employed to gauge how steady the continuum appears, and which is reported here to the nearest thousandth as 0.037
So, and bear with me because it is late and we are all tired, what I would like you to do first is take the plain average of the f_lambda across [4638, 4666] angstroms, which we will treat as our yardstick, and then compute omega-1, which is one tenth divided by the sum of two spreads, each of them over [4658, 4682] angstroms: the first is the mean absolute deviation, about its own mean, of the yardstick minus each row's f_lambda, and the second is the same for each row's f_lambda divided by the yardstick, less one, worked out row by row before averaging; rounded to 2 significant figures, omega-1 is 0.48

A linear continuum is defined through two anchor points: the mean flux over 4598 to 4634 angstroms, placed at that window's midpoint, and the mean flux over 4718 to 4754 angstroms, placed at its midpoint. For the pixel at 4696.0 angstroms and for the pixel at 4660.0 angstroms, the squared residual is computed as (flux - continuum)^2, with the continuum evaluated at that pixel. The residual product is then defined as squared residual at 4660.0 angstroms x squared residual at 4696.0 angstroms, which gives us 0.000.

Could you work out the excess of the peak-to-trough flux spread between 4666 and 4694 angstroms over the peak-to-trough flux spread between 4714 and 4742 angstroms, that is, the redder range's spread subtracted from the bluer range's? 0.10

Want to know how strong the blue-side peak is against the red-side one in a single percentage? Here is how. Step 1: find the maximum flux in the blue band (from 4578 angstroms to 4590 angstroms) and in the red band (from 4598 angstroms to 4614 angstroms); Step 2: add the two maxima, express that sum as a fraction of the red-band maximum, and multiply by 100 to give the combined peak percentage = 195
